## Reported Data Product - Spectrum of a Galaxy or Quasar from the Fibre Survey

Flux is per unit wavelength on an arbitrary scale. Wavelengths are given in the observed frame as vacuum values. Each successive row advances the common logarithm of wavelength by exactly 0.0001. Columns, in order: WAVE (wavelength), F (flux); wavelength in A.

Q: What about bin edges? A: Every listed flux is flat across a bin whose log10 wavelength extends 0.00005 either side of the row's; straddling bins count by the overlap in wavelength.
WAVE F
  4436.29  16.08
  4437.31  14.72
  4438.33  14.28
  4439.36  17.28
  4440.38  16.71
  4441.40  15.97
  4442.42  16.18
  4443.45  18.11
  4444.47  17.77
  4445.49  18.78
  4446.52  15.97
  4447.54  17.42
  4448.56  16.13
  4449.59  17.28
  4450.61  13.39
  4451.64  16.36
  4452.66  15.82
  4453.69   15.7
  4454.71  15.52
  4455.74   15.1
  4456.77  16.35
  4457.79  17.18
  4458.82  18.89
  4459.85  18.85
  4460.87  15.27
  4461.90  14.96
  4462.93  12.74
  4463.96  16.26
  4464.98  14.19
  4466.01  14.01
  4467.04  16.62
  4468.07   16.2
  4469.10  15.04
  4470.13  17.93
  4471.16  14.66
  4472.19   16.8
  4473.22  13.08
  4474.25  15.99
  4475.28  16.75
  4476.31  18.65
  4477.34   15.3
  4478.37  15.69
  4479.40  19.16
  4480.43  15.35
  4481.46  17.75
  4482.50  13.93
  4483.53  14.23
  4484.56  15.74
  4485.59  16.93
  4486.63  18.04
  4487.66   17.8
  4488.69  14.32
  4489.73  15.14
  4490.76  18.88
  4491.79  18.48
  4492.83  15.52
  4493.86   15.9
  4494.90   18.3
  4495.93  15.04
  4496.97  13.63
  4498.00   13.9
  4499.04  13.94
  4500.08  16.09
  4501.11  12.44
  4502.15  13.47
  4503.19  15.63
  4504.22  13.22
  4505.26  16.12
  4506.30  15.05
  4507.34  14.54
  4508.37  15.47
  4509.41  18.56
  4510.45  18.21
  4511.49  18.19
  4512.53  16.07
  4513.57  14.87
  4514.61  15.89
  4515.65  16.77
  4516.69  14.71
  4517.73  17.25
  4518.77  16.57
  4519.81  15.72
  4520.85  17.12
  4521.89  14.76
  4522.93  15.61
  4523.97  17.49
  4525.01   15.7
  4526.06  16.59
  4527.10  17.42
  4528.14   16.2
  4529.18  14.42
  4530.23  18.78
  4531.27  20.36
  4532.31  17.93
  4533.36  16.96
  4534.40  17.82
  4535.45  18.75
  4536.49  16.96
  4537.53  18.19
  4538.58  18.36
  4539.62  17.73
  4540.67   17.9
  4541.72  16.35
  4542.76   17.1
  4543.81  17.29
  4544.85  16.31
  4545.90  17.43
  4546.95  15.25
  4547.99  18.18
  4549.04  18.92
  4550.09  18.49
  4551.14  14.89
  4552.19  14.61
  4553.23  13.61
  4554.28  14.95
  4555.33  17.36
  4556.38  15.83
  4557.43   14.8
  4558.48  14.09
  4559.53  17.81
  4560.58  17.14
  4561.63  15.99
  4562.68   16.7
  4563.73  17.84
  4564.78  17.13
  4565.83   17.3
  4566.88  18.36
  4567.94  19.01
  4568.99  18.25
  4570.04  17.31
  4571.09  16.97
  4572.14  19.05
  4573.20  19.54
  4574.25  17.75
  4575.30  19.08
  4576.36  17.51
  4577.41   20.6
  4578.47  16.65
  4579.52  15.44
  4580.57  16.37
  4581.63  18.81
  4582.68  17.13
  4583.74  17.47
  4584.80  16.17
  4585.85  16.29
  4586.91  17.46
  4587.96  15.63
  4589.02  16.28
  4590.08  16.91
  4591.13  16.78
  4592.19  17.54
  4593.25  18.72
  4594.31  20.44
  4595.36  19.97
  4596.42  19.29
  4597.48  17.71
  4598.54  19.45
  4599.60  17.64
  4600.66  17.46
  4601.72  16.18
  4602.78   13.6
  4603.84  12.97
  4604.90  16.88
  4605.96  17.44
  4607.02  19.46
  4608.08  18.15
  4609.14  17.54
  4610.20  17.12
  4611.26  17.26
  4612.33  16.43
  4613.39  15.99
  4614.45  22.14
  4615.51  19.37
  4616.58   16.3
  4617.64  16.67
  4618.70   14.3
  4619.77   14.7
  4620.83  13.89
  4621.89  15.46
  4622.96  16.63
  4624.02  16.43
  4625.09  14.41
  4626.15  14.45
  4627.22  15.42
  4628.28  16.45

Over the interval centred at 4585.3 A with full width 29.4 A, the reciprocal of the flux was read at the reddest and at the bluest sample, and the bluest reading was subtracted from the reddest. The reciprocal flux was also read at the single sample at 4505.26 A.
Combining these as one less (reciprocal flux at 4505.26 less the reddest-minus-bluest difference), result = 0.936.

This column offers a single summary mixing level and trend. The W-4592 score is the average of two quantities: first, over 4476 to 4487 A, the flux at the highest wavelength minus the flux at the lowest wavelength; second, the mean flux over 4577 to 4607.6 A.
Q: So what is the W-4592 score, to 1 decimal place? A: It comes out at 8.4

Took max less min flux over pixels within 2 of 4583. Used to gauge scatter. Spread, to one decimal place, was 2.6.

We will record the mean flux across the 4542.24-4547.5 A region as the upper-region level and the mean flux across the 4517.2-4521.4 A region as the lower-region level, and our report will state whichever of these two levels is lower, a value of 16.7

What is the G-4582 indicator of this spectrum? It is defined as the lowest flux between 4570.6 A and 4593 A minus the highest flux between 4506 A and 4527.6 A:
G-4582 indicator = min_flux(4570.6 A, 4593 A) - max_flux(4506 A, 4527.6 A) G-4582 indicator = -3.1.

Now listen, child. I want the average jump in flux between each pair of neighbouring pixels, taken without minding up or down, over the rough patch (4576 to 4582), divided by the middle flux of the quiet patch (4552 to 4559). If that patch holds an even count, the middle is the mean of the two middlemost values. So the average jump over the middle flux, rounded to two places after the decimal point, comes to 0.16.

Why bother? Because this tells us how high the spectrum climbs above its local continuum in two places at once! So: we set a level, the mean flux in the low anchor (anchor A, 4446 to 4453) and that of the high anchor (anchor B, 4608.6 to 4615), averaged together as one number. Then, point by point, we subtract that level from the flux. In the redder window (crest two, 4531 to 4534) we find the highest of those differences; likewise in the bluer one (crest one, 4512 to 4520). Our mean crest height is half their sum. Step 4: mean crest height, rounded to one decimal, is 1.9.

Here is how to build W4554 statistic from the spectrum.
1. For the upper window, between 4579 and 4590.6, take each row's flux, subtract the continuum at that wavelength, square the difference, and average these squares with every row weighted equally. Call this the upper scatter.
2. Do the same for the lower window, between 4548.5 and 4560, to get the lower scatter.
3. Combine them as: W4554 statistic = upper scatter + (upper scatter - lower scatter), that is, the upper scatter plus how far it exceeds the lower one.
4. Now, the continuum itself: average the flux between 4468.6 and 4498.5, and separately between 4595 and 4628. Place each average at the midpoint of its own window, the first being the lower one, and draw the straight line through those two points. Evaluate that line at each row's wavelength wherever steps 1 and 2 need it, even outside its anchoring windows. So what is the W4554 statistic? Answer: -1.8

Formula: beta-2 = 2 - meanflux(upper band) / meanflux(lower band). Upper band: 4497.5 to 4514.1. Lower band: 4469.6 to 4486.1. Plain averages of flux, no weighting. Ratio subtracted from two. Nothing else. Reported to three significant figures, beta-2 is 1.05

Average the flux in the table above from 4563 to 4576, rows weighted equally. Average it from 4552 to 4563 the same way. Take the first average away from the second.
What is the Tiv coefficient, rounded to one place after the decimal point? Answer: -2.4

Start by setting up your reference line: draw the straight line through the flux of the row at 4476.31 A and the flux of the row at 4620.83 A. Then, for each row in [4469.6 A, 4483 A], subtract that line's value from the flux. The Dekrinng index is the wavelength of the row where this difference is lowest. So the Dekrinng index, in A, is 4473.22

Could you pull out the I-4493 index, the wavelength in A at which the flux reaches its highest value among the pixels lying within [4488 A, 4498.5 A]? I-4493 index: 4490.76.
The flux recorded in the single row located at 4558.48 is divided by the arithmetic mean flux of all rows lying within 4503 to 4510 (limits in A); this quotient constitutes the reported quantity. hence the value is 0.91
